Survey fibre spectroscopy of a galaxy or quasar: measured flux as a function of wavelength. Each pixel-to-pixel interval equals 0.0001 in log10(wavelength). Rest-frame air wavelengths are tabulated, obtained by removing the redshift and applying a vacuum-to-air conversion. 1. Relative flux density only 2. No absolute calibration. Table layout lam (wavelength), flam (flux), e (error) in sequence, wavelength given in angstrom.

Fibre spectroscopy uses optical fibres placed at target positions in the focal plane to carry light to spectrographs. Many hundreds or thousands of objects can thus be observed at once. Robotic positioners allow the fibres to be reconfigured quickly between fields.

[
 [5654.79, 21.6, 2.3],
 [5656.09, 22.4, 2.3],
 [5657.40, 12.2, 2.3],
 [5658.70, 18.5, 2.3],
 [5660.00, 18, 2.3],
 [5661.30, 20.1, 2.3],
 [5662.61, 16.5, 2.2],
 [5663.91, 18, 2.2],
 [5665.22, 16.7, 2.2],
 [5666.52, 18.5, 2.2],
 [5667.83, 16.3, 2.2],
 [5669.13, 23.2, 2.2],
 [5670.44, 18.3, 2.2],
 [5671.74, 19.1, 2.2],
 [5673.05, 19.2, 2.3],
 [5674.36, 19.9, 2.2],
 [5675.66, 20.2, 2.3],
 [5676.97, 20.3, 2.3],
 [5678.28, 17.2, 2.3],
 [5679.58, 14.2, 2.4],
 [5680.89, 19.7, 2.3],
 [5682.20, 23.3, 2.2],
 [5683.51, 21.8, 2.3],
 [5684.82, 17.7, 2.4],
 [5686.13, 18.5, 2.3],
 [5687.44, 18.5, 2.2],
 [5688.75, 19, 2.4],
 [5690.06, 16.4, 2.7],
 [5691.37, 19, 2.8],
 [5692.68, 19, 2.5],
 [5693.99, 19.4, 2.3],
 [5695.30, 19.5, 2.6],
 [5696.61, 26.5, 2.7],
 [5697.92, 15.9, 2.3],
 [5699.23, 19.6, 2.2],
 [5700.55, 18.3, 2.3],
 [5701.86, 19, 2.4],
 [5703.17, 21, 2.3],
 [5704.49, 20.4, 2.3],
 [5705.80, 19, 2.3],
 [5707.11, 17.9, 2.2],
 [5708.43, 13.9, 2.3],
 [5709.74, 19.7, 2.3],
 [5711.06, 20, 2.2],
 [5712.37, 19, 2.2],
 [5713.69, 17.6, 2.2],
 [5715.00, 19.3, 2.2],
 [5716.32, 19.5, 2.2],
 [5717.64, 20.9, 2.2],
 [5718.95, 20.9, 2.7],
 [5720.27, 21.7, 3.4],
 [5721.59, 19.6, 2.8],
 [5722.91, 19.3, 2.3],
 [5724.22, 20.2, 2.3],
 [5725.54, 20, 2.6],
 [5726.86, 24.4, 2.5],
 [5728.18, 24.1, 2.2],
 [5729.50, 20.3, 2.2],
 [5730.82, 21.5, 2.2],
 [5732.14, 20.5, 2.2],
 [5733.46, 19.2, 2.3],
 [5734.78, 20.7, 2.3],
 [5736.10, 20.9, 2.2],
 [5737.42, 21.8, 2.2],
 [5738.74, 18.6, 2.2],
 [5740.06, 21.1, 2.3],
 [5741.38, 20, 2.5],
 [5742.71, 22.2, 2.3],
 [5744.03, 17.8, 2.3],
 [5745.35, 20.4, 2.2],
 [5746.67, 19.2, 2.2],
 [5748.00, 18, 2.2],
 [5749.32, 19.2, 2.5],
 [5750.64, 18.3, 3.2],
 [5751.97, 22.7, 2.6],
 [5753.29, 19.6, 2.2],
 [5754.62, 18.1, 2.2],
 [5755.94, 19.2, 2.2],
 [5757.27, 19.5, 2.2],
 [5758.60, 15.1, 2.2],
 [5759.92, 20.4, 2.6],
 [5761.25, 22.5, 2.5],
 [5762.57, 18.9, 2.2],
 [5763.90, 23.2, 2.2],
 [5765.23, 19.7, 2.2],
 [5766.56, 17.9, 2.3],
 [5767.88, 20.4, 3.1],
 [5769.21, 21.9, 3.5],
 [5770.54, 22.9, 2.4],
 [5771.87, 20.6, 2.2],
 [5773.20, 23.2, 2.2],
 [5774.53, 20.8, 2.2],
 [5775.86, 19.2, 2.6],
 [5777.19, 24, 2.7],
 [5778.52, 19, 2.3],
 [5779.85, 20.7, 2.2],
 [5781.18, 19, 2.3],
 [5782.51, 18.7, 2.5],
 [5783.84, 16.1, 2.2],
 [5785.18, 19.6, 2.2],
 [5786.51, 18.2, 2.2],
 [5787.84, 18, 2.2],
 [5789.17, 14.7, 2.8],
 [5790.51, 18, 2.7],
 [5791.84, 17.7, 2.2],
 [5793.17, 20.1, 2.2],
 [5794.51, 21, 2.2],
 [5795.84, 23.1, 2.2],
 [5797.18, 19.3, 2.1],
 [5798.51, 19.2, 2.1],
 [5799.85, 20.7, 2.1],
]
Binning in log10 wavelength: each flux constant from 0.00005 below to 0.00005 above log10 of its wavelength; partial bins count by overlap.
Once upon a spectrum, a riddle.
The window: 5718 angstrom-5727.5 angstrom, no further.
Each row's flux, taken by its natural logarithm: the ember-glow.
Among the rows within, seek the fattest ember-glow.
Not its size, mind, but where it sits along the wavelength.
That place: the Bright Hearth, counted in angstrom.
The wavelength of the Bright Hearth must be 5726.86 angstrom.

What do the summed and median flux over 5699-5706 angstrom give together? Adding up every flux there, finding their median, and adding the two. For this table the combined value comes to 137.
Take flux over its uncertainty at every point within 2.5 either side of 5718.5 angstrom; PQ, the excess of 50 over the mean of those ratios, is 41.9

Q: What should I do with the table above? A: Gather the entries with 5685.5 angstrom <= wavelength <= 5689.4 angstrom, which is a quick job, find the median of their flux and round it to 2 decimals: 18.50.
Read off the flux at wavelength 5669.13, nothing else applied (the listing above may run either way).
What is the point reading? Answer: 23.2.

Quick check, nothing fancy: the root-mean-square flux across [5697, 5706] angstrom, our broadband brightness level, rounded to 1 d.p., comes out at 19.1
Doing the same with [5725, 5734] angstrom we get 21.5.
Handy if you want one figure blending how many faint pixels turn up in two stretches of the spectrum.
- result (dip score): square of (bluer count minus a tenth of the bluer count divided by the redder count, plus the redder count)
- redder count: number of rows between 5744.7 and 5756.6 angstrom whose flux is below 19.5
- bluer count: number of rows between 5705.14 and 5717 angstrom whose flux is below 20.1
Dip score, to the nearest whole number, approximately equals 221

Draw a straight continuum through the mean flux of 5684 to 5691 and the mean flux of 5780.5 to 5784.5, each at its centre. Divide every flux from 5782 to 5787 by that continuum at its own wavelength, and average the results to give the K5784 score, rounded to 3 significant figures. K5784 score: 1.01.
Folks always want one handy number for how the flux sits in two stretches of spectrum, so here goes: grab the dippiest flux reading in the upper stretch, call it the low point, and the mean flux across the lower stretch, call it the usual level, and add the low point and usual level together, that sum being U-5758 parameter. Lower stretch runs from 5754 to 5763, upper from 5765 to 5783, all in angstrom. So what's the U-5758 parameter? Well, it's 37.0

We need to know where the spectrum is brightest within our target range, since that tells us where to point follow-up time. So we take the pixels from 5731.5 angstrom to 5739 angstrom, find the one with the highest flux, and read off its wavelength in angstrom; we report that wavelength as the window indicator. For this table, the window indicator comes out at 5737.42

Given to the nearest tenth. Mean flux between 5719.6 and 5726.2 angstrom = 20.2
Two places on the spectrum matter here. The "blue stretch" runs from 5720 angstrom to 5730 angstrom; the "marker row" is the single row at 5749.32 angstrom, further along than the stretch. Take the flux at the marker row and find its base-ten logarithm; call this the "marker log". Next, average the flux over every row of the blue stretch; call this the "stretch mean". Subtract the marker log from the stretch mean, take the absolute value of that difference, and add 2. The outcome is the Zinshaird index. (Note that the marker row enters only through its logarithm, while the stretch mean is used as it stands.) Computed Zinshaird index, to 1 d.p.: 21.9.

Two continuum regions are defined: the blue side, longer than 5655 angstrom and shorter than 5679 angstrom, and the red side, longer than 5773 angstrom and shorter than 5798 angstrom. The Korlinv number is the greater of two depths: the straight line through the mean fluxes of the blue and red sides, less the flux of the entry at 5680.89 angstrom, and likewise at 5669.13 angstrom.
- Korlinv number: -1.0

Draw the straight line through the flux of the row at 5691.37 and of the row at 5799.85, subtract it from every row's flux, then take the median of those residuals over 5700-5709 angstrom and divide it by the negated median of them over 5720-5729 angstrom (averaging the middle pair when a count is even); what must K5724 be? 0.33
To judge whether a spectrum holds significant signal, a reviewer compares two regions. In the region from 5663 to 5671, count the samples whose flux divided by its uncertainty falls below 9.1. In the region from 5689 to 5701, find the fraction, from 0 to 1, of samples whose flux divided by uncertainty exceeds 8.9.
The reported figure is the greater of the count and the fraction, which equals 5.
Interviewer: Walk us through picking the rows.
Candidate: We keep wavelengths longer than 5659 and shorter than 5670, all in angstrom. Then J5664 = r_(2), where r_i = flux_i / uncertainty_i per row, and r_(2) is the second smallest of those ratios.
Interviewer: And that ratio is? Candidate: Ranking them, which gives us 7.5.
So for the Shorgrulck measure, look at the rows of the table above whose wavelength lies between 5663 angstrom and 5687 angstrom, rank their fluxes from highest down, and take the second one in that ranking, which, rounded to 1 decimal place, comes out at 23.2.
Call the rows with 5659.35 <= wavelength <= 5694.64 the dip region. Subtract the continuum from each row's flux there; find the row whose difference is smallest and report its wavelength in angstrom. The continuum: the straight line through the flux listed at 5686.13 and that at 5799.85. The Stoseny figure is 5679.58 angstrom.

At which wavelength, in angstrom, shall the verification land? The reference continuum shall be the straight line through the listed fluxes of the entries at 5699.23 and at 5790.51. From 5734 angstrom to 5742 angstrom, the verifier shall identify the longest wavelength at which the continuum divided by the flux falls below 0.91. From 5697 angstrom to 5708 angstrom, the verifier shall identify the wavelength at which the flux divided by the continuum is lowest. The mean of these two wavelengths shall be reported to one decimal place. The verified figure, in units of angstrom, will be 5719.0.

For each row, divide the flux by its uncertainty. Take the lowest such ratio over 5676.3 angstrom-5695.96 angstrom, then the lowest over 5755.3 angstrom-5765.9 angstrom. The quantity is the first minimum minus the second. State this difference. -0.95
